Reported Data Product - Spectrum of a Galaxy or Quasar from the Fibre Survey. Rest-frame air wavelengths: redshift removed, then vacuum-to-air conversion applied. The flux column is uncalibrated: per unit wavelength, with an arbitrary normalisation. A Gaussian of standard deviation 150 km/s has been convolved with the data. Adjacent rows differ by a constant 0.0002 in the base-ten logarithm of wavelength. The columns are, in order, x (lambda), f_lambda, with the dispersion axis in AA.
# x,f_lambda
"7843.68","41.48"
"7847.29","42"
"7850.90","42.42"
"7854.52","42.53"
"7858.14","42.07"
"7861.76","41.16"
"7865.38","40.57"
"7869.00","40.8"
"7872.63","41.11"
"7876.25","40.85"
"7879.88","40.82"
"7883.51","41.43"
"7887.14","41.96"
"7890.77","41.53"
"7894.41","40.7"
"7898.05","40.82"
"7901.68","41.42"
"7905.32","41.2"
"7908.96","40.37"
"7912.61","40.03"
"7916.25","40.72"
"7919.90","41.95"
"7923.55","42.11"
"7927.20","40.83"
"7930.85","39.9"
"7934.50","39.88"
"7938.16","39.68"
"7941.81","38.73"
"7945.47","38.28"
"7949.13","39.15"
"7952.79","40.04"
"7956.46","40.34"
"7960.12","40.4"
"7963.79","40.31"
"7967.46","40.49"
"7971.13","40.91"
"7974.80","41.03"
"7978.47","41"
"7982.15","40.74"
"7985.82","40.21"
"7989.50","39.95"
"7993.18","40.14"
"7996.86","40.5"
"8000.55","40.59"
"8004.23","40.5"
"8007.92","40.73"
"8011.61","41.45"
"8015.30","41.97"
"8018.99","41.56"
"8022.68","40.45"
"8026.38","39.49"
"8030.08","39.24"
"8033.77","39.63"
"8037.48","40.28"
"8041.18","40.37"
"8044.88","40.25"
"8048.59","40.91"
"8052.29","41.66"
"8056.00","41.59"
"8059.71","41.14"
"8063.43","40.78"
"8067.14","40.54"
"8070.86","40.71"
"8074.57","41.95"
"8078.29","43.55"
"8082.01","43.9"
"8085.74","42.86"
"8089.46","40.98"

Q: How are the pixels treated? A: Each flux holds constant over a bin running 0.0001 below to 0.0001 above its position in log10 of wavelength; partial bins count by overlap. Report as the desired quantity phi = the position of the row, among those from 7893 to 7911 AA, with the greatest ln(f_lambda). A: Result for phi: 7901.68 AA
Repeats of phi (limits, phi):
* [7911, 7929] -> 7923.55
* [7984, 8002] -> 8000.55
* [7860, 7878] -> 7861.76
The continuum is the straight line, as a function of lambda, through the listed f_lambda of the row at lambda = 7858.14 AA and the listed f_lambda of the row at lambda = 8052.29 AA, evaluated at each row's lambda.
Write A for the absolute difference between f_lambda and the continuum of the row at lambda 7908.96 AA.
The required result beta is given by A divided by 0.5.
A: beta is 3.2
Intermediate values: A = 1.6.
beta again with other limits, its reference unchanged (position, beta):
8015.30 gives 0.5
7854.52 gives 0.9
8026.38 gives 4.4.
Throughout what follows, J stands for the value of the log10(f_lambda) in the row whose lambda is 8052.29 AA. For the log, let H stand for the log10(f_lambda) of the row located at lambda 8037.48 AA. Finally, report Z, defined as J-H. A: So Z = 0.01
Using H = 1.61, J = 1.620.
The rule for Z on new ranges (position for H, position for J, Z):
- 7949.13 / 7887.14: 0.03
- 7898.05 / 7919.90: 0.01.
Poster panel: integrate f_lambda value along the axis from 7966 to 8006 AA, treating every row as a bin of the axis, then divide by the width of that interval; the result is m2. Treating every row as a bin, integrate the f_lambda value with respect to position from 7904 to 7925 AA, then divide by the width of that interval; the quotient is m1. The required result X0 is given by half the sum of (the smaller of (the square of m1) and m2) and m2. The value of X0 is 40.6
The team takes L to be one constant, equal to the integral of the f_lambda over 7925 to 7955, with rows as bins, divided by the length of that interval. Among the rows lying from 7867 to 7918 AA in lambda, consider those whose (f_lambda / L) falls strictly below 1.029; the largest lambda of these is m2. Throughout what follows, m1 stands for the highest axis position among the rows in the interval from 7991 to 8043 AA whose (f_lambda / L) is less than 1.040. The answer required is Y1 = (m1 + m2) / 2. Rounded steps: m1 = 8041.18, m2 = 7916.25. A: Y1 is 7978.7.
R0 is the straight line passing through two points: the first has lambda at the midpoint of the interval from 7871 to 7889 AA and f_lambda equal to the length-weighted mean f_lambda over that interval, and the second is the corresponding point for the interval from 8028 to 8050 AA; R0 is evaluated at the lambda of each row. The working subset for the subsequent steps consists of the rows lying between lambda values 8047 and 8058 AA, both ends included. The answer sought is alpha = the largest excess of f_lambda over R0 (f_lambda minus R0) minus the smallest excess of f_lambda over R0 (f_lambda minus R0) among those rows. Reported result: 0.8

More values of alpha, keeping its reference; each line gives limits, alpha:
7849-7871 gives 1.9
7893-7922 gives 2.0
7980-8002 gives 0.7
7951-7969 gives 0.6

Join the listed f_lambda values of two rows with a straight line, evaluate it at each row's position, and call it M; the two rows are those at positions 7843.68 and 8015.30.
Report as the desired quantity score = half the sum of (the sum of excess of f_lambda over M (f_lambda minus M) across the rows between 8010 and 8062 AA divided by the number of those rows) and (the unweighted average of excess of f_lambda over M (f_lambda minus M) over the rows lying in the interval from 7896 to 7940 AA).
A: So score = -1.13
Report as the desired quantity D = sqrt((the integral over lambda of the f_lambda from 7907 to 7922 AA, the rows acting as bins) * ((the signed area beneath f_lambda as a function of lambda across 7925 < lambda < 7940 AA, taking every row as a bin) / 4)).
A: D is 303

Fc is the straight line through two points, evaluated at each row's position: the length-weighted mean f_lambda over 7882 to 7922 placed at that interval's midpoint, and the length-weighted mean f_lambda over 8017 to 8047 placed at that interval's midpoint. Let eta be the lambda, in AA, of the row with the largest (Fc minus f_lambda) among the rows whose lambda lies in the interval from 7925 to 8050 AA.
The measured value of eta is 7945.47 AA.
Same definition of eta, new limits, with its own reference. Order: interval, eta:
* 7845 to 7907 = 7865.38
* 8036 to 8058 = 8037.48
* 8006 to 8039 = 8030.08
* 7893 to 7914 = 7912.61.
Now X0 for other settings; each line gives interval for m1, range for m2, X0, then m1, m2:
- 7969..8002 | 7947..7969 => 40.1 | 40.6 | 40.1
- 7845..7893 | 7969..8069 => 40.7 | 41.5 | 40.7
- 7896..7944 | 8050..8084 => 41.8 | 40.6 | 41.8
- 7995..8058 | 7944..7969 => 39.9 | 40.7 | 39.9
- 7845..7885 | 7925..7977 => 40.0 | 41.4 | 40.0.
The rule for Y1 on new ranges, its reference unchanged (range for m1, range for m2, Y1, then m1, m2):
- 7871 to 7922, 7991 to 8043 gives 7978.7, 7916.25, 8041.18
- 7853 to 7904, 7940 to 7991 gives 7943.8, 7898.05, 7989.50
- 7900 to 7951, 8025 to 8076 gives 8010.0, 7949.13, 8070.86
